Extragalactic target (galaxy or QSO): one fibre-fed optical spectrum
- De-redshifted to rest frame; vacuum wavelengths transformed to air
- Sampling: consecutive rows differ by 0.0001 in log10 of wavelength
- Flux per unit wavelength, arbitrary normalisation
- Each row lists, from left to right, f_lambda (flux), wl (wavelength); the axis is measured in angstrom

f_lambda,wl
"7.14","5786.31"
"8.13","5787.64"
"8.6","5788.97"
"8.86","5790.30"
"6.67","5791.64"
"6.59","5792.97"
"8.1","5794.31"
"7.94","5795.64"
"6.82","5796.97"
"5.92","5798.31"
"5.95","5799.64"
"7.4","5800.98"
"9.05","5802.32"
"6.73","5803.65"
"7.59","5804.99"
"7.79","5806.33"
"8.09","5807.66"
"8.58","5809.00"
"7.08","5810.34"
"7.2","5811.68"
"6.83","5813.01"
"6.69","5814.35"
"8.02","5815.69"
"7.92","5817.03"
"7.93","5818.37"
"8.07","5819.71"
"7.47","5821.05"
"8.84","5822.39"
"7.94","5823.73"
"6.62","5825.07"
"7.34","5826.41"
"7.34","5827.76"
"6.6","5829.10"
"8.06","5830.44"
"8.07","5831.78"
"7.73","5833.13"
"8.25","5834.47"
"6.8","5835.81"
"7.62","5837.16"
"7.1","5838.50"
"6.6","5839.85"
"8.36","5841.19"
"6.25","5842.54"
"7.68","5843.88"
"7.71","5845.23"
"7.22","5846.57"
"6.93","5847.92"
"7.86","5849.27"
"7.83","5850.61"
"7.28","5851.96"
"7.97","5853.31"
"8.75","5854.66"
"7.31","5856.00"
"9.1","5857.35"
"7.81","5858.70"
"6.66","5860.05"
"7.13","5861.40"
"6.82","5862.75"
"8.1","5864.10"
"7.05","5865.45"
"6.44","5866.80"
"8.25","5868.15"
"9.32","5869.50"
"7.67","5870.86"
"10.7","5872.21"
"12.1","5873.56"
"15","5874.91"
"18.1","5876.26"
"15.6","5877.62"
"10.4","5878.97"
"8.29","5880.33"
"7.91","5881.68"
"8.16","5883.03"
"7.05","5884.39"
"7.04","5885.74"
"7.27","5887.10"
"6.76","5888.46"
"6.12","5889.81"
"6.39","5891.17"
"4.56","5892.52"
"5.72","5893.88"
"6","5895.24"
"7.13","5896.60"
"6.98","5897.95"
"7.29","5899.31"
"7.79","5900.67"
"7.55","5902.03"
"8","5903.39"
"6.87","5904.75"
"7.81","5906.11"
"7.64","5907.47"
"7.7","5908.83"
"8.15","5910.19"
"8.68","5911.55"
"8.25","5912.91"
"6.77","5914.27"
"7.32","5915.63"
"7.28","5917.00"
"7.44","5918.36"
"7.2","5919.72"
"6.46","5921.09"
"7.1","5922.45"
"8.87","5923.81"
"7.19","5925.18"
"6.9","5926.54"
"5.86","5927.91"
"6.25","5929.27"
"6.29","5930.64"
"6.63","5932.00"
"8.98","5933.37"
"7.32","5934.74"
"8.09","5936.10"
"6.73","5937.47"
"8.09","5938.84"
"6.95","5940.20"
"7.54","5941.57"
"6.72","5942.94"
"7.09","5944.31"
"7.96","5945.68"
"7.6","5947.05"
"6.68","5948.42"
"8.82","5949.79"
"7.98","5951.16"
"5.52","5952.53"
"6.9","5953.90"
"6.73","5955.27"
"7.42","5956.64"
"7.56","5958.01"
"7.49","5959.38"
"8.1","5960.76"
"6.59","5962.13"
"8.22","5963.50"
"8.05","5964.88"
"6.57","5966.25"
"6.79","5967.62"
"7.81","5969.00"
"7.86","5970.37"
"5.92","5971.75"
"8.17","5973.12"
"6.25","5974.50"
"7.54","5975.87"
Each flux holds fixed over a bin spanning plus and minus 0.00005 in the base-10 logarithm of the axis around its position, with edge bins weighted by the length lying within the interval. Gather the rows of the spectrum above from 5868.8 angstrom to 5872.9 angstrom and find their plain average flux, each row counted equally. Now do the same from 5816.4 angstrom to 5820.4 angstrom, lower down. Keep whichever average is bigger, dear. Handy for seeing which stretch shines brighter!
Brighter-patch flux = 9.23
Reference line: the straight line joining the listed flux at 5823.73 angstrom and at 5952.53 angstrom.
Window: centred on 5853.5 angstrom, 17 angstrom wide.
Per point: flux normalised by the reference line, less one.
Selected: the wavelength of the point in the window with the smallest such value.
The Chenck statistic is 5860.05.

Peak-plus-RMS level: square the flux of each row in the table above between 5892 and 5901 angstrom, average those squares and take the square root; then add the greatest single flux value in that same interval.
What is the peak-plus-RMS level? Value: 14.4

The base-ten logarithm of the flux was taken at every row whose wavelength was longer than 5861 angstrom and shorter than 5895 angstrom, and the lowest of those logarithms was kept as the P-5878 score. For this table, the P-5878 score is 0.659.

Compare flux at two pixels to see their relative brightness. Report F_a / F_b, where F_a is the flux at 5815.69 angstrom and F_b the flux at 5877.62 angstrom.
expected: 0.51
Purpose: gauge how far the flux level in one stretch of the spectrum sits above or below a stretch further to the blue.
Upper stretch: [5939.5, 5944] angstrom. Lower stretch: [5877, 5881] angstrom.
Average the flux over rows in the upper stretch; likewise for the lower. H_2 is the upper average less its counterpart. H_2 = -4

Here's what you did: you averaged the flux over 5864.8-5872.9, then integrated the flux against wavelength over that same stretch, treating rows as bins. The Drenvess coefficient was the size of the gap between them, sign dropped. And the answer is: 58.6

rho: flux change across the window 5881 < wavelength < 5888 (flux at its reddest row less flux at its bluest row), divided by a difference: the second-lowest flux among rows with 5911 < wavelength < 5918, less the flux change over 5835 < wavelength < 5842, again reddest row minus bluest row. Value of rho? -0.11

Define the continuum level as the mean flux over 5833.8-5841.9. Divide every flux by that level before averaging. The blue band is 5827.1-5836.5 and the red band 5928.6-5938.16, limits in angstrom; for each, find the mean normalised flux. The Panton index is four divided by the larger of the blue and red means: 3.95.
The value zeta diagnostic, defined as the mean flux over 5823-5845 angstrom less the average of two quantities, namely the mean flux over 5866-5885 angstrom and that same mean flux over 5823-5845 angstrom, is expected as -1.5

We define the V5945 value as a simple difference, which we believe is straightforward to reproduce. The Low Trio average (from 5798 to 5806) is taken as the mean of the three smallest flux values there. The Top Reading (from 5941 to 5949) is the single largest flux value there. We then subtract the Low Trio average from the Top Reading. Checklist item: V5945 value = 1.8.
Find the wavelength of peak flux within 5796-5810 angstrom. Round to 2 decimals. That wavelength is 5802.32 angstrom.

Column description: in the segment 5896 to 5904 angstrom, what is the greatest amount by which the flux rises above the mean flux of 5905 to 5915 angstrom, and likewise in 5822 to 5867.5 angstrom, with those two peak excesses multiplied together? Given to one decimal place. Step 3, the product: 0.2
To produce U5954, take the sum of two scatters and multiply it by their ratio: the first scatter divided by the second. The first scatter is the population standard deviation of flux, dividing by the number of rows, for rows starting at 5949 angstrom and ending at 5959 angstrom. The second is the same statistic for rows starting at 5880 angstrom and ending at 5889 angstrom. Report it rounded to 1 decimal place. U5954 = 2.6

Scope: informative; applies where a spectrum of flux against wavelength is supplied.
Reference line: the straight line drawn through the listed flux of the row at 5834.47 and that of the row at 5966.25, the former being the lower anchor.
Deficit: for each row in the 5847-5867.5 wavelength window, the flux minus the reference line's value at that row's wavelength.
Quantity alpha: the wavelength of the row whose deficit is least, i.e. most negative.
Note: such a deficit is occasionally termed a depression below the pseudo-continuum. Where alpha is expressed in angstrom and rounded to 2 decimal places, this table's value 5866.80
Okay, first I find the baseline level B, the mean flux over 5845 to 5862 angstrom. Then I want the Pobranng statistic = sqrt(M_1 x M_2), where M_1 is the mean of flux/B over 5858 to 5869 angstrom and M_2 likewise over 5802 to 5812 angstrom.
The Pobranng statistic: 0.982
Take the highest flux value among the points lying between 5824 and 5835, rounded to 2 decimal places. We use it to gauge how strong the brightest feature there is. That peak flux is 8.25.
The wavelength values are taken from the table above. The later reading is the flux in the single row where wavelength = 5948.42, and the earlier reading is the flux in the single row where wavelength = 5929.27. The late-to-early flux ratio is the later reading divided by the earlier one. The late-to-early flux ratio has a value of 1.07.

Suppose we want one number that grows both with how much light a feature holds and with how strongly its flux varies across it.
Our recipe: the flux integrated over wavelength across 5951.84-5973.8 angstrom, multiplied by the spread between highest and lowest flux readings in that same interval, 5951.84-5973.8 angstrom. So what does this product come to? 429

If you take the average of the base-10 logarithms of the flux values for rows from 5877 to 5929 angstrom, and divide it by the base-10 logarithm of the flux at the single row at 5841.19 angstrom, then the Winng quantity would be 0.94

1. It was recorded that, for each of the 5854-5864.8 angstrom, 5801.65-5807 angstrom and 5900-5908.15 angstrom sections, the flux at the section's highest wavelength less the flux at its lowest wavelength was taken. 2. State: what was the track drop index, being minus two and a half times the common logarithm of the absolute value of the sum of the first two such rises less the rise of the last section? -0.6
